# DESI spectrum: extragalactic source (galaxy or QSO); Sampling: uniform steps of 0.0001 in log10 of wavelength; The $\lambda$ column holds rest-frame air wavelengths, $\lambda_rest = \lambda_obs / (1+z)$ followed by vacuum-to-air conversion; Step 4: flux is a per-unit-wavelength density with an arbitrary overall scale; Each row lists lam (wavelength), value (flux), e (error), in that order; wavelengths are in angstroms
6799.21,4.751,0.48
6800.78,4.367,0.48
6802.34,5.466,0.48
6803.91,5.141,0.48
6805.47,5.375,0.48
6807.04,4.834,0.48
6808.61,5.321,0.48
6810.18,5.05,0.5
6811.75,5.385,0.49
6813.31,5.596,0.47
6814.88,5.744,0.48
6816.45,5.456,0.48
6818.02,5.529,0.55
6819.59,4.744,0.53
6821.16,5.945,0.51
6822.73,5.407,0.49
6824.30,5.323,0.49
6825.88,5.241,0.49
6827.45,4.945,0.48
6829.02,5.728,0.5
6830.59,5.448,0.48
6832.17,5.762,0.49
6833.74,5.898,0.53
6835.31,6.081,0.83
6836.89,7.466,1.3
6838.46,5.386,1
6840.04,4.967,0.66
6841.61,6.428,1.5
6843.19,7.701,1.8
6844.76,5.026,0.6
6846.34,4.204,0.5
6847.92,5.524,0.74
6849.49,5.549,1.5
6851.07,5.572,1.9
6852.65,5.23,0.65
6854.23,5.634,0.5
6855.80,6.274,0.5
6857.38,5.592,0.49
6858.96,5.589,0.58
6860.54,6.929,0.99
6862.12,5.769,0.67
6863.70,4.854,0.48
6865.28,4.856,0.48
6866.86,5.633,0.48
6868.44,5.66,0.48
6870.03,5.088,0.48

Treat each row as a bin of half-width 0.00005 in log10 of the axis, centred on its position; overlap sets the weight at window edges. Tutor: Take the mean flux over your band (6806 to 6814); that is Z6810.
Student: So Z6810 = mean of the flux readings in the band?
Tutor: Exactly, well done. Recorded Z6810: 5.24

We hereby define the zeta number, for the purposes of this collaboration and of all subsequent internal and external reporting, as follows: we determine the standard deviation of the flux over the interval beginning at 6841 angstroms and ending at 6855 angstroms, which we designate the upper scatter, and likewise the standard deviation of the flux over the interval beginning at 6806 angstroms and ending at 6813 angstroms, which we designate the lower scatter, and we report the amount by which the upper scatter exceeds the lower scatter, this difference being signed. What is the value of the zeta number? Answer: 0.7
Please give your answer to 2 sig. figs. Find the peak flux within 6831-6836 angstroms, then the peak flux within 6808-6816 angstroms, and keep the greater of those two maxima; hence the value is 6.1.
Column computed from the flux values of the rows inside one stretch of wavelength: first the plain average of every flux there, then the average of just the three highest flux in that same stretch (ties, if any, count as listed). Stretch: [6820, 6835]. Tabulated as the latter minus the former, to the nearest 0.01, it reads 0.35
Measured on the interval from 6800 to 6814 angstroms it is 0.31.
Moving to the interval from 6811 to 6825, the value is 0.30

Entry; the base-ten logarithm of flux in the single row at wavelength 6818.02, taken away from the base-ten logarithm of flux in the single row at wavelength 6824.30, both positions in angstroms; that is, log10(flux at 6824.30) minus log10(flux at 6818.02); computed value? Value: -0.016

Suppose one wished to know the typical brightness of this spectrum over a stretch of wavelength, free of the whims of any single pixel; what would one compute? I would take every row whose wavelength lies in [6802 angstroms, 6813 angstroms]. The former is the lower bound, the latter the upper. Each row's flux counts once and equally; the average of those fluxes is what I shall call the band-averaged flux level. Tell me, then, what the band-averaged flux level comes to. 5.2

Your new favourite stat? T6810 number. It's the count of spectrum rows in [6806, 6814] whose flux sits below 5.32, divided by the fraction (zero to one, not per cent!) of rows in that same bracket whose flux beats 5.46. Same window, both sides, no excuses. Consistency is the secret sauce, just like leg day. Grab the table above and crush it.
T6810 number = 10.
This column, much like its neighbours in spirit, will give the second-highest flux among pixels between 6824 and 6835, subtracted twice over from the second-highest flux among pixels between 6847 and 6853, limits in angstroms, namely -6.0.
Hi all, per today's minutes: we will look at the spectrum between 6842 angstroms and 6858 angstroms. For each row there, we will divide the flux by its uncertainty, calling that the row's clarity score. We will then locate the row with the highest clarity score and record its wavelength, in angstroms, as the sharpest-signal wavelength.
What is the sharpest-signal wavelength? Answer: 6855.80 angstroms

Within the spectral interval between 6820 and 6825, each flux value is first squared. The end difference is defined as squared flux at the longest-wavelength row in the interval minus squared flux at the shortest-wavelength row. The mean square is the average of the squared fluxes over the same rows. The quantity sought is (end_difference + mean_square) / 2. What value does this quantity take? 12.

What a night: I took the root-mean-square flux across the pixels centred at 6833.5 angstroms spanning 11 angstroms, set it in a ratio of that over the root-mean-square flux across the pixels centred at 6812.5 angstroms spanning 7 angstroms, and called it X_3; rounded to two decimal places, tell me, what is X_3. 1.10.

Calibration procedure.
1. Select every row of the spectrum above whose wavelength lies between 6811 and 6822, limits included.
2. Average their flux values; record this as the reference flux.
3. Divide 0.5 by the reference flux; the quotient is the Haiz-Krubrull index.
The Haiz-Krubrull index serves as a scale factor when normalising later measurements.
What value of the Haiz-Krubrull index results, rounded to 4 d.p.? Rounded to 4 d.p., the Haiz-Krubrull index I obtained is 0.0911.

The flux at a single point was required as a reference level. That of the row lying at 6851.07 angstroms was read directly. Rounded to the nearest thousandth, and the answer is 5.572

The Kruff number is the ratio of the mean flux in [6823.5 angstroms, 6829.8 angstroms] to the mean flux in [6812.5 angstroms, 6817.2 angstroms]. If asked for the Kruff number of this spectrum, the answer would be 0.95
